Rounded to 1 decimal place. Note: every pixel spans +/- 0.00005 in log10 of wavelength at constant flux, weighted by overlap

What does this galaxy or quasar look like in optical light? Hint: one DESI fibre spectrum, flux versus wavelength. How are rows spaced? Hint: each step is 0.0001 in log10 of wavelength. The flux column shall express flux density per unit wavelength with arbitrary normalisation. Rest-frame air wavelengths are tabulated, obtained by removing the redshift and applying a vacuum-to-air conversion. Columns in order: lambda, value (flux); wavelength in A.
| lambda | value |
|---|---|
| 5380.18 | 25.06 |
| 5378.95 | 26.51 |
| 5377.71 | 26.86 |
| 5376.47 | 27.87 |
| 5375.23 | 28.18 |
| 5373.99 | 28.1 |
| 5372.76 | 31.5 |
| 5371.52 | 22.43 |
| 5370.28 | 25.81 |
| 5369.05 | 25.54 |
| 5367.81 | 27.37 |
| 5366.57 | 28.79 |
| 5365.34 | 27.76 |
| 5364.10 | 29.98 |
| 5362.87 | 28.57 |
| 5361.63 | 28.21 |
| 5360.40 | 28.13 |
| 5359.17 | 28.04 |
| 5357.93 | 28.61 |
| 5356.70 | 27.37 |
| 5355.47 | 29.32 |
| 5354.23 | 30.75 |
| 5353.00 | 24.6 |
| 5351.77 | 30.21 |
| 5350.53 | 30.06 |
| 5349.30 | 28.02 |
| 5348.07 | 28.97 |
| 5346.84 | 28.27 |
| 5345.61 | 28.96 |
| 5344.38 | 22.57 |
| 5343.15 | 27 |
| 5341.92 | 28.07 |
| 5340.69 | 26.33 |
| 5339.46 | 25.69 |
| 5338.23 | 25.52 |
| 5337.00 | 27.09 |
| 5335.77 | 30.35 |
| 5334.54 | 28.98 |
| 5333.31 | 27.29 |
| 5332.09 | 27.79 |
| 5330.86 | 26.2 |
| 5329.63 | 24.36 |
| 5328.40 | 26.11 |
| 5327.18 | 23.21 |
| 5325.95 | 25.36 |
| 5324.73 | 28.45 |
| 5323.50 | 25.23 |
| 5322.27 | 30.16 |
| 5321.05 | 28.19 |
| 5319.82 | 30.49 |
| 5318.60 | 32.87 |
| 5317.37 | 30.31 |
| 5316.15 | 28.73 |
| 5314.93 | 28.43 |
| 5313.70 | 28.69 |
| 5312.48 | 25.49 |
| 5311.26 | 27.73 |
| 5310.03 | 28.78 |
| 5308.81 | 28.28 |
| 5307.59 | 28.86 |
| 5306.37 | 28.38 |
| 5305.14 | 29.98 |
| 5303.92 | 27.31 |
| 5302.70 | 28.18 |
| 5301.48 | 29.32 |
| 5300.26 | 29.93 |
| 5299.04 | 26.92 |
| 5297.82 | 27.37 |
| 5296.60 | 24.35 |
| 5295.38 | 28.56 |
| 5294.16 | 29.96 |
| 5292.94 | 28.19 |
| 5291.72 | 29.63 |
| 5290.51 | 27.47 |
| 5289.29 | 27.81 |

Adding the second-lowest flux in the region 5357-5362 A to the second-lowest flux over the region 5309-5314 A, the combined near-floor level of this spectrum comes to 55.9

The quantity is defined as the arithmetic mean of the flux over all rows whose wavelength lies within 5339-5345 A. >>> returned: 25.9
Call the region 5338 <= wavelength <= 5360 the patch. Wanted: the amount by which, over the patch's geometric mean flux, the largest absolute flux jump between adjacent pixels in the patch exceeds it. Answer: -21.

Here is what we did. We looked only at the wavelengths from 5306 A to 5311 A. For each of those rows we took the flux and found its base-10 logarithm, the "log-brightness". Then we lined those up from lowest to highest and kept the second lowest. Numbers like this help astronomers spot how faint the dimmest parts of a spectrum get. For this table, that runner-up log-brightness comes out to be 1.45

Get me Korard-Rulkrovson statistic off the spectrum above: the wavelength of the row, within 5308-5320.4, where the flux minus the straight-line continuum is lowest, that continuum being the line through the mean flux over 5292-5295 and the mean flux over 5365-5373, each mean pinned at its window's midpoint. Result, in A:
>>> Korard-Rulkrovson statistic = 5312.48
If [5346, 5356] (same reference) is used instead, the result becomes 5353.00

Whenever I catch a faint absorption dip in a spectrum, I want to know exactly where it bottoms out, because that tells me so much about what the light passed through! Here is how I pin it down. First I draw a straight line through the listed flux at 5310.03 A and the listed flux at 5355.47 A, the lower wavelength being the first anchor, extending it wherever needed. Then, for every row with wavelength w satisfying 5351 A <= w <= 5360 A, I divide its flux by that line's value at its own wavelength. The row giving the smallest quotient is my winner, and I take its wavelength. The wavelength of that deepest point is 5353.00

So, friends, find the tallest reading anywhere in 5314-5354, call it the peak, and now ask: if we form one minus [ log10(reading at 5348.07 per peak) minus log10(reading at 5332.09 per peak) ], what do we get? 0.98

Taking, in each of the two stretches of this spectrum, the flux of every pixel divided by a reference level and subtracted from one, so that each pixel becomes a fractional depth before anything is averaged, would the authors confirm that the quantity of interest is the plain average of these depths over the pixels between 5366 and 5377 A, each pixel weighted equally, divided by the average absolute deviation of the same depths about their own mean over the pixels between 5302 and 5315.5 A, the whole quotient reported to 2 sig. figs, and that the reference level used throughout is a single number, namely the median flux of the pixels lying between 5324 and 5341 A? -1.4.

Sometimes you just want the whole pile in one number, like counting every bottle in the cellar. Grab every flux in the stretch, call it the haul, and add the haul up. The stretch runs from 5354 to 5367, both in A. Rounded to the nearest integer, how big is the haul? 316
